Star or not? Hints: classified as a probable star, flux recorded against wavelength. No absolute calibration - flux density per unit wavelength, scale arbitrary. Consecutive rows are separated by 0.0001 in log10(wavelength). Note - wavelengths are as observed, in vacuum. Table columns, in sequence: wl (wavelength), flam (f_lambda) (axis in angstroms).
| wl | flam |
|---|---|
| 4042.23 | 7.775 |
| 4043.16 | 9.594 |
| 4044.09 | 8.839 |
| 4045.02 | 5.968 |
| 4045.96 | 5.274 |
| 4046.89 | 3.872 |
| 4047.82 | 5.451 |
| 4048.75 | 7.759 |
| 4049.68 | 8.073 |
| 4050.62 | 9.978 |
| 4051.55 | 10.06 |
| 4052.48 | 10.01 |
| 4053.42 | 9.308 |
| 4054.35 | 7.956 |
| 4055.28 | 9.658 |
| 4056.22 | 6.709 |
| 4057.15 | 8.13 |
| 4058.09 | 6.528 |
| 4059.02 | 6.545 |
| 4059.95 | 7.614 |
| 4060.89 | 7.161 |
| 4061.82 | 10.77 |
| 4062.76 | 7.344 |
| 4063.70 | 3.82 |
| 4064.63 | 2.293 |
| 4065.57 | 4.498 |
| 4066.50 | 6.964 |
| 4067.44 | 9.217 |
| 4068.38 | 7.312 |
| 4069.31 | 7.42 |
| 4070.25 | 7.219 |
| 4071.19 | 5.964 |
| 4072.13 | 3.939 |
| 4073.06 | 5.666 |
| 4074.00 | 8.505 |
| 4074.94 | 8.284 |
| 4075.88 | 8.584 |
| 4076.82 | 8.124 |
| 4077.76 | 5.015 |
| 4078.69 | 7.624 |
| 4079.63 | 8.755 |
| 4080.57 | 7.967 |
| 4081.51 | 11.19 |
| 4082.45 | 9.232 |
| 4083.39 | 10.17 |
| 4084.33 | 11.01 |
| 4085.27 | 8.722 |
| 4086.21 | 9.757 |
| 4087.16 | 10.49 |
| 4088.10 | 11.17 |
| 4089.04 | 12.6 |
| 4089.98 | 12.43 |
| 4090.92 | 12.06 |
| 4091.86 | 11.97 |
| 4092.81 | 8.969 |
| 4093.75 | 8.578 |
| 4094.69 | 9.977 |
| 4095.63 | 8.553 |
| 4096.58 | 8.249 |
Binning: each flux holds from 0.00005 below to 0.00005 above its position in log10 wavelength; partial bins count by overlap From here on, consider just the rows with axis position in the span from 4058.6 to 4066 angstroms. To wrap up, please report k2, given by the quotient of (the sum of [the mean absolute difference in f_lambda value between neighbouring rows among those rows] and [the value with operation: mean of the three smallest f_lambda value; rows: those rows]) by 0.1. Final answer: 58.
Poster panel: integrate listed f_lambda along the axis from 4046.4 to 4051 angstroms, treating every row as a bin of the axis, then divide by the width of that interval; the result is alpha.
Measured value 7.0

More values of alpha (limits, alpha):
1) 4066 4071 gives 7.5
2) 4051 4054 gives 9.7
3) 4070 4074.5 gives 6.2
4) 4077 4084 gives 8.6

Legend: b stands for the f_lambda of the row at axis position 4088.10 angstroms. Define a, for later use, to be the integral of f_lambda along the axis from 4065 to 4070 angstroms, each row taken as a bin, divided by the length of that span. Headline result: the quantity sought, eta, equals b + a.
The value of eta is 18.2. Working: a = 6.99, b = 11.17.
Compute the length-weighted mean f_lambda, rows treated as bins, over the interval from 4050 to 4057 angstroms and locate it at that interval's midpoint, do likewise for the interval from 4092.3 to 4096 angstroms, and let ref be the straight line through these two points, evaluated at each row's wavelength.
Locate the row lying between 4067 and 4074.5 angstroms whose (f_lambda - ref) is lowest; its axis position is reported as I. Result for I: 4072.13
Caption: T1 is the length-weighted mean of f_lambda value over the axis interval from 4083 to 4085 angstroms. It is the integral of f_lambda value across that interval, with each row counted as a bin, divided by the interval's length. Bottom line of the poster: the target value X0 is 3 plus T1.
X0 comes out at 13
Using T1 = 10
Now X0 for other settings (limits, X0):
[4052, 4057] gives 12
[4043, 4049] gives 9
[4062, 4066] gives 8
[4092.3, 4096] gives 12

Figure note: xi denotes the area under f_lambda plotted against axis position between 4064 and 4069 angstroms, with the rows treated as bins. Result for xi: 30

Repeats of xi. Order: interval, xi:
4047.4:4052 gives 38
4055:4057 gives 16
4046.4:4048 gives 7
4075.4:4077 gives 13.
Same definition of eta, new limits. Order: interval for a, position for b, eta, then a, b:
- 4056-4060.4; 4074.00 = 15.6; 7.14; 8.505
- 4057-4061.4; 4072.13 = 11.1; 7.17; 3.939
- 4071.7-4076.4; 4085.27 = 15.8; 7.03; 8.722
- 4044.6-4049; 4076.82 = 13.7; 5.56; 8.124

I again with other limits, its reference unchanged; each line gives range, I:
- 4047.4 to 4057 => 4047.82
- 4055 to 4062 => 4058.09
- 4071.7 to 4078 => 4072.13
